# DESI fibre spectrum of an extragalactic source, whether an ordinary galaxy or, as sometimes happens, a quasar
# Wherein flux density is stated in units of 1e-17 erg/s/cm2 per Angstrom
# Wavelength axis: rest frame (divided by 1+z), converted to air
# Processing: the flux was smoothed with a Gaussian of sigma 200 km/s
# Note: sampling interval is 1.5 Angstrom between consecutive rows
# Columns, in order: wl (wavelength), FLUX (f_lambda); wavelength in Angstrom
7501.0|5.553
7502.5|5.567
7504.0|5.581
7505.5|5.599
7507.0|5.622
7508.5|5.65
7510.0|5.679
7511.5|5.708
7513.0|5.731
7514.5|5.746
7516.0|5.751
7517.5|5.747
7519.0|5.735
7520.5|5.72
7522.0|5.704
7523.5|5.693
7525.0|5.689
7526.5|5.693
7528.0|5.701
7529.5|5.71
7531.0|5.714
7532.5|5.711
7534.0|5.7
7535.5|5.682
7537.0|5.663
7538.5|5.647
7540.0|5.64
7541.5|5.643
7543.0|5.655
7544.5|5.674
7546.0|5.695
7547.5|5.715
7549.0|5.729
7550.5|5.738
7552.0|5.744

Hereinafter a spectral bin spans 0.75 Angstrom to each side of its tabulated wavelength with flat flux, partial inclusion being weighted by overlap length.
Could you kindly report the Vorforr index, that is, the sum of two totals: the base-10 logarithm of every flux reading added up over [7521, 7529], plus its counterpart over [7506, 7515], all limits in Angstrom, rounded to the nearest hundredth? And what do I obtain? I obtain 8.31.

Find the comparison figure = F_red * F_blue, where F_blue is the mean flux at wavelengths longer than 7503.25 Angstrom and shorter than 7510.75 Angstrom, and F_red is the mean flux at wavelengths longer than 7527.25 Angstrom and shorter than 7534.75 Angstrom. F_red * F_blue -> 32.1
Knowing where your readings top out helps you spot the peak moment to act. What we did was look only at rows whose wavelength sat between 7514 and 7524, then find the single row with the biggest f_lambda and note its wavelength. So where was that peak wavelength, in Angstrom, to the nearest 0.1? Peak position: 7516.0 Angstrom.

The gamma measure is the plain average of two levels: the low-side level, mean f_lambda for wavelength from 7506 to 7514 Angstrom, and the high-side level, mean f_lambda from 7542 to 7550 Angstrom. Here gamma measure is 5.686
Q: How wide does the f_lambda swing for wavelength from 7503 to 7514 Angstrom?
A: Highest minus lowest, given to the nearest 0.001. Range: 0.150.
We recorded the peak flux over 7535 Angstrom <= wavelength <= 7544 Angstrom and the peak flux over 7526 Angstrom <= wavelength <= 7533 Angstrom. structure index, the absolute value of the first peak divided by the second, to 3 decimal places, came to 0.994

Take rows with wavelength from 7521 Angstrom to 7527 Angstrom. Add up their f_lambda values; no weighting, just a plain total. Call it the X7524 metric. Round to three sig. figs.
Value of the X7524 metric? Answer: 22.8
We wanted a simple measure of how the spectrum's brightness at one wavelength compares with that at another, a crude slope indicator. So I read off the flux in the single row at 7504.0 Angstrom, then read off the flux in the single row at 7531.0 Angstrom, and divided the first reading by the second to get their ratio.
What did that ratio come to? 0.977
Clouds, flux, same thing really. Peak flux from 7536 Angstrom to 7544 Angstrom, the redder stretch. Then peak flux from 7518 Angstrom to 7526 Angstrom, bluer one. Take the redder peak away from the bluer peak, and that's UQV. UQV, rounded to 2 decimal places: 0.07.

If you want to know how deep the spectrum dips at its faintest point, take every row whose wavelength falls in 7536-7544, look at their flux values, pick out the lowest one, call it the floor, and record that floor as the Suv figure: 5.64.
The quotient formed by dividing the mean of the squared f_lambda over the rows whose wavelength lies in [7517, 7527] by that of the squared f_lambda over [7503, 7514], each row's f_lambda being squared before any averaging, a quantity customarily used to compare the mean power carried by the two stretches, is 1.02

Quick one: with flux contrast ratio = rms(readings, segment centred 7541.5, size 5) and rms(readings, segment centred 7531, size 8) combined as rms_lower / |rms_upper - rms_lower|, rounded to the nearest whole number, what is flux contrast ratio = 93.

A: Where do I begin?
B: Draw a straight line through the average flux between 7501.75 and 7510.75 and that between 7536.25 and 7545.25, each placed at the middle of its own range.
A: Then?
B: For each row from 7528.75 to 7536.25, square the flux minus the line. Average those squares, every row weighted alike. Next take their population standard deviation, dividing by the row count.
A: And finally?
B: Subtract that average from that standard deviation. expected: -0.0022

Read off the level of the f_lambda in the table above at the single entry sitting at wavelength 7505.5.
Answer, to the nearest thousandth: 5.599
